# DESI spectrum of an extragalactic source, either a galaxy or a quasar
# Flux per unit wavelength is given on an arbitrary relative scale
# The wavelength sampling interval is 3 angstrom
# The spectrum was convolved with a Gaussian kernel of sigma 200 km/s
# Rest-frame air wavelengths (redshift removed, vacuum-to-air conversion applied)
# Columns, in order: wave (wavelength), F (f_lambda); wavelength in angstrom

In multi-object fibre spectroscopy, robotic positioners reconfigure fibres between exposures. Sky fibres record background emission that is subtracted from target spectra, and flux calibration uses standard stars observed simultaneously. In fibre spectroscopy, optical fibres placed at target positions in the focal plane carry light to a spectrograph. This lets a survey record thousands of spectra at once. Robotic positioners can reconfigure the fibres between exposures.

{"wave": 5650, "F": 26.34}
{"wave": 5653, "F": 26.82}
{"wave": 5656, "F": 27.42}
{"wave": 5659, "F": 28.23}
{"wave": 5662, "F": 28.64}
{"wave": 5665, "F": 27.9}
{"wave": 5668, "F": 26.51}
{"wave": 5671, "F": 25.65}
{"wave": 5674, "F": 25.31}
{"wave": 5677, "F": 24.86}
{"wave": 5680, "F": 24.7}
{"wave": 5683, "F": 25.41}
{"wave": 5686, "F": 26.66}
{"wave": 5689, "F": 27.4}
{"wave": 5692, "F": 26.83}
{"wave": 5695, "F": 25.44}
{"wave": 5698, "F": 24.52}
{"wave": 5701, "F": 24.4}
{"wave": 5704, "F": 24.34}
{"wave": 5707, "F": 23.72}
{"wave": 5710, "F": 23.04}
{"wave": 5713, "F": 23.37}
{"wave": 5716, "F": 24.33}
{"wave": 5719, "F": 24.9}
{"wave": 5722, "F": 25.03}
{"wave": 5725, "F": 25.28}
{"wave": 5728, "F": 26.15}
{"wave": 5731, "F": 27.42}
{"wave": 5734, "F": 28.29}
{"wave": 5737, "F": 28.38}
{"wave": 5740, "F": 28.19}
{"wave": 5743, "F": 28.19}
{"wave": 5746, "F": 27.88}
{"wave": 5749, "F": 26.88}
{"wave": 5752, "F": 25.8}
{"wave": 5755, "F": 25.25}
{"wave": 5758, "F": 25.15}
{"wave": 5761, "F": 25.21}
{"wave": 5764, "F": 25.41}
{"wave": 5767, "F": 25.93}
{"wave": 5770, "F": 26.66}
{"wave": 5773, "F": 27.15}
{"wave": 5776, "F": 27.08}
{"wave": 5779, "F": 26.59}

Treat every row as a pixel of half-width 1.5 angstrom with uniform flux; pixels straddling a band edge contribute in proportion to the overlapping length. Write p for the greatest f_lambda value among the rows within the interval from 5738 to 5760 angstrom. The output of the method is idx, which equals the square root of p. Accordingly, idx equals 5.31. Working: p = 28.19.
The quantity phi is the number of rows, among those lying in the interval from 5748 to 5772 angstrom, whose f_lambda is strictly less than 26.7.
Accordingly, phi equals 7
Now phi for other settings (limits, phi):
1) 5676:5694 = 4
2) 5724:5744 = 2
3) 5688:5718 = 8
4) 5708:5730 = 7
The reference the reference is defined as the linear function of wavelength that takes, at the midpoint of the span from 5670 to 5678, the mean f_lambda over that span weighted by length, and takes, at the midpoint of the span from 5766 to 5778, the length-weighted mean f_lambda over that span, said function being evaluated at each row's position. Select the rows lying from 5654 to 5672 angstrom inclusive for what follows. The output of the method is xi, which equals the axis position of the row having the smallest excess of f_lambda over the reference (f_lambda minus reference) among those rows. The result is 5671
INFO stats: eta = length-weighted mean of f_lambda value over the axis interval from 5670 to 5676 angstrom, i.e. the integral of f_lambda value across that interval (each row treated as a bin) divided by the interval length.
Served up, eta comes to 25.4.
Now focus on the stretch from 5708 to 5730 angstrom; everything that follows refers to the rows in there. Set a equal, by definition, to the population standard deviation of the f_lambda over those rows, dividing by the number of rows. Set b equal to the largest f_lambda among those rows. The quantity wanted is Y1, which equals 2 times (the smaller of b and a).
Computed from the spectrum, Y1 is 2.02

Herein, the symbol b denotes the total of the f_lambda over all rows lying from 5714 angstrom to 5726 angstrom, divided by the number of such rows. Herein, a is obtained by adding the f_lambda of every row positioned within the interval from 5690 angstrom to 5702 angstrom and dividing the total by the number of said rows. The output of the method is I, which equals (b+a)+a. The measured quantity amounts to 75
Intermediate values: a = 25.3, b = 24.9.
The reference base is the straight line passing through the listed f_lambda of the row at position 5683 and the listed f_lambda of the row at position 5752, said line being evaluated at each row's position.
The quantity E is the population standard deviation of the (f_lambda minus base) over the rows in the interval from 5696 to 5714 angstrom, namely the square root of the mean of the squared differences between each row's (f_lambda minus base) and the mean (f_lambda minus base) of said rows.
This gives 0.6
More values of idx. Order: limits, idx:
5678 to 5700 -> 5.23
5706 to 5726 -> 5.03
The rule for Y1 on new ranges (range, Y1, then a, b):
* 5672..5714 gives 2.48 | 1.24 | 27.4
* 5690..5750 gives 3.50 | 1.75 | 28.38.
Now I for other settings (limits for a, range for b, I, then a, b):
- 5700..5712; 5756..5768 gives 73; 23.9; 25.4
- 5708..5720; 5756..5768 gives 73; 23.9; 25.4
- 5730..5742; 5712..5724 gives 81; 28.1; 24.4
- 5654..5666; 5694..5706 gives 81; 28.0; 24.7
